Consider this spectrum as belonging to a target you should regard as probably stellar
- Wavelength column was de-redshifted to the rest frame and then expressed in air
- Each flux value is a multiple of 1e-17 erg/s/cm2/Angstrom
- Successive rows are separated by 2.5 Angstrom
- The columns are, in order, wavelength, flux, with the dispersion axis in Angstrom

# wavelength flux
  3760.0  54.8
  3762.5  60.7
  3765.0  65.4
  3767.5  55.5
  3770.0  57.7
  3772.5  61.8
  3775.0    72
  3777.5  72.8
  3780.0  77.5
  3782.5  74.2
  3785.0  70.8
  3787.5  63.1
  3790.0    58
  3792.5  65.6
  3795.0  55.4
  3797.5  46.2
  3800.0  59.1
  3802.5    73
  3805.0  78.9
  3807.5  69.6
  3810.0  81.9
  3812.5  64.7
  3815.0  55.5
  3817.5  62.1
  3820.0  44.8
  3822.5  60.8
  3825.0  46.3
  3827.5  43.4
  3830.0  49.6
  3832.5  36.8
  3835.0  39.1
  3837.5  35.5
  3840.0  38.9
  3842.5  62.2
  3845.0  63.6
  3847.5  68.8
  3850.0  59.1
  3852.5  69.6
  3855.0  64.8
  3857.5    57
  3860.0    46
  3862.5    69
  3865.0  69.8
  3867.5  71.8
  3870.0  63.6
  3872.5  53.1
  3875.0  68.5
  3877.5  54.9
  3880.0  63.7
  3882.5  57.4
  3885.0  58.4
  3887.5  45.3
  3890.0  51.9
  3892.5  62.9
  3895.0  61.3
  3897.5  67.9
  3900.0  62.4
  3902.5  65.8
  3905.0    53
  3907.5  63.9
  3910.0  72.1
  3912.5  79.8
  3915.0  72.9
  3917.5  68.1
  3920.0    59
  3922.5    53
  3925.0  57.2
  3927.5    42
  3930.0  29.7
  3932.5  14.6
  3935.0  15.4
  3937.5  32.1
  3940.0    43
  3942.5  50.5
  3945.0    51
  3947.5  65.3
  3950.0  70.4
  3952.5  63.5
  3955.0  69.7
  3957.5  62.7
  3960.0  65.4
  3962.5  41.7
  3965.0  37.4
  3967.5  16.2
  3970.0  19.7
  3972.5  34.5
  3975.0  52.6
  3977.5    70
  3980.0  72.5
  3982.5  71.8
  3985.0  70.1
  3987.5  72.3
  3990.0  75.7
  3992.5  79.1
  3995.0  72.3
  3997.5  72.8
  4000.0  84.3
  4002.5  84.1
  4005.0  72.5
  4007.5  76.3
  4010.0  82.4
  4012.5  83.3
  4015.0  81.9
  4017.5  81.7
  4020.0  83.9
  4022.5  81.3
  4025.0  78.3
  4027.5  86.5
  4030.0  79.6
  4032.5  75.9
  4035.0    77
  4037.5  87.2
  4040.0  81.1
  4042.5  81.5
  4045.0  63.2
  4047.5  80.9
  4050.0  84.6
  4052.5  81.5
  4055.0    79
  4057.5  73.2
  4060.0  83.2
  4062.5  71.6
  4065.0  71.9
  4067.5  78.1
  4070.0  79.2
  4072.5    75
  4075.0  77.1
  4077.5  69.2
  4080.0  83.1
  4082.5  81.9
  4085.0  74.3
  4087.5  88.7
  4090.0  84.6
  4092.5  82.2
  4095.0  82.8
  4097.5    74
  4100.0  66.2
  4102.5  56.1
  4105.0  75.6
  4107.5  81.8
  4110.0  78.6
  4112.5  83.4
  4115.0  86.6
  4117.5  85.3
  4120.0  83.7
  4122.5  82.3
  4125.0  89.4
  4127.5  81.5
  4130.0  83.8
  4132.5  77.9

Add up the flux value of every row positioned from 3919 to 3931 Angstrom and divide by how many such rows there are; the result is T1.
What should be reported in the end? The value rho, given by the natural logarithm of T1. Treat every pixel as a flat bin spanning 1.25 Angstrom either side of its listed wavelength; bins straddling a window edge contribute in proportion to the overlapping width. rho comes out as 3.87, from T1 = 48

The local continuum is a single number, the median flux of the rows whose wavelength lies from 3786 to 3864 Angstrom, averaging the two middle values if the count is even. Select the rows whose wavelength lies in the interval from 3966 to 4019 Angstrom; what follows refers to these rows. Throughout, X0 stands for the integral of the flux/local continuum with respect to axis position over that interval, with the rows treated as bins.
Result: 61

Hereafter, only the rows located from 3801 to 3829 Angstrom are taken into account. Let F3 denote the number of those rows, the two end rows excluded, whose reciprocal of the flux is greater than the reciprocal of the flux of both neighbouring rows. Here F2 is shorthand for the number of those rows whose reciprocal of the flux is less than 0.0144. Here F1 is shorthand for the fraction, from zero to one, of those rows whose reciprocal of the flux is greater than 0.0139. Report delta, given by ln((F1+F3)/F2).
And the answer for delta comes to -0.1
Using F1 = 0.7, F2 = 4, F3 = 3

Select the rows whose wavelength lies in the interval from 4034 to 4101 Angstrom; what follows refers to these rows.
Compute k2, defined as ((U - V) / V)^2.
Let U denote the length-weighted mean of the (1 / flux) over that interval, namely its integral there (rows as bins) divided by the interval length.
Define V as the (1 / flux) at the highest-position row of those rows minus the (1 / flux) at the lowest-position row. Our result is 26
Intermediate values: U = 0.013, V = 0.002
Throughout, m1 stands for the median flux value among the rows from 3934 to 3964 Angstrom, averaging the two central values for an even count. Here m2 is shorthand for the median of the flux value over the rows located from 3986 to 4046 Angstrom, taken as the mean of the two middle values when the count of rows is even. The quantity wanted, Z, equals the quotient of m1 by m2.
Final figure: 0.7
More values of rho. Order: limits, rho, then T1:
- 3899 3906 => 4.10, 60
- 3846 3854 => 4.19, 66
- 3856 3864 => 4.05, 57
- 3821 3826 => 3.98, 54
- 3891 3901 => 4.15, 64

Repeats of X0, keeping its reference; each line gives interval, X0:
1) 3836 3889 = 53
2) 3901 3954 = 48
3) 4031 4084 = 70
